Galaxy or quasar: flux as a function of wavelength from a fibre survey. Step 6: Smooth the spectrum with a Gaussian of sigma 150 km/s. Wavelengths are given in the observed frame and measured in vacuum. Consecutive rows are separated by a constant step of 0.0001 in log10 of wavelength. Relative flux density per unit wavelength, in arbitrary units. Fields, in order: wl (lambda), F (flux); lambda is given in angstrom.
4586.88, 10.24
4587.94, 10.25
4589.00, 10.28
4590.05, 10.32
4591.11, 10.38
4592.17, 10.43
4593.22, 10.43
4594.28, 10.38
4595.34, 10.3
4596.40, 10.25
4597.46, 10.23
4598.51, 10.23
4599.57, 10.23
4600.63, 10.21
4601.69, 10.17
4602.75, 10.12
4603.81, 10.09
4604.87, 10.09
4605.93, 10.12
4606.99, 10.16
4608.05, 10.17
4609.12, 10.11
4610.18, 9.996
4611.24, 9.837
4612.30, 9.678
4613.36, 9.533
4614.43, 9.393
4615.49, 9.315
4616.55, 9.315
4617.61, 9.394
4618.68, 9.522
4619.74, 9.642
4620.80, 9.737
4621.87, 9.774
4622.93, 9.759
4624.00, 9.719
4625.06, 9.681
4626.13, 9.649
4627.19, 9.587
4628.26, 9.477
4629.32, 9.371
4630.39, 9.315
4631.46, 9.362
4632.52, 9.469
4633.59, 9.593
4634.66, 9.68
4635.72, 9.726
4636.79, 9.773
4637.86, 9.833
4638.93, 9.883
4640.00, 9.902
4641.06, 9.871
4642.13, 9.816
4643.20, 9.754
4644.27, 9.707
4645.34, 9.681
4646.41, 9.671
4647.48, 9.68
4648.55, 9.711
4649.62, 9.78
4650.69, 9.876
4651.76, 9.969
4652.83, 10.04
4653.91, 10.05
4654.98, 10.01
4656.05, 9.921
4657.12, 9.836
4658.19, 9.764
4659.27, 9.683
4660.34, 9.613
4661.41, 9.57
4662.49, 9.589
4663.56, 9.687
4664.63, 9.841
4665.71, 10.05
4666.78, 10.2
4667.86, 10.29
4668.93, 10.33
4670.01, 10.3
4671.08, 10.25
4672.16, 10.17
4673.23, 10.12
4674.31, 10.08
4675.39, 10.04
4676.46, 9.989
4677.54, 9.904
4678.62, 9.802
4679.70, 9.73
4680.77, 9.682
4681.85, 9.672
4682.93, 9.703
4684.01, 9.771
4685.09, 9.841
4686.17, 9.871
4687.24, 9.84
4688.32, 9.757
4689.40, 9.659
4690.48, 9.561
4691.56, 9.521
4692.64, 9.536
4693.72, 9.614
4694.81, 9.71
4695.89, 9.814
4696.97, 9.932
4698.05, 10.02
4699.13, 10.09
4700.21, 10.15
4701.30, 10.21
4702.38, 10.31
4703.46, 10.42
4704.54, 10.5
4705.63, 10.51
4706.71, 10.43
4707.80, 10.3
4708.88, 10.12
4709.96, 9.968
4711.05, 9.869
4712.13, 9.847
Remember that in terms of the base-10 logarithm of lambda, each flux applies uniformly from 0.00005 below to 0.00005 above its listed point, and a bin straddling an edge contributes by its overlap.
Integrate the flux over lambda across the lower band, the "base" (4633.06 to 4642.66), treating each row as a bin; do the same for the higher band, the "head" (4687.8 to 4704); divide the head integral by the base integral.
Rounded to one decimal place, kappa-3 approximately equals 1.7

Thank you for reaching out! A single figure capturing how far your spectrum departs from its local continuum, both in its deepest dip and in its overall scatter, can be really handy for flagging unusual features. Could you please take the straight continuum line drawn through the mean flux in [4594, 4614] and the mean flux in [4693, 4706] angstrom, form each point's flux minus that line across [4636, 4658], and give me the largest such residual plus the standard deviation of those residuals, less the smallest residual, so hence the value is 0.50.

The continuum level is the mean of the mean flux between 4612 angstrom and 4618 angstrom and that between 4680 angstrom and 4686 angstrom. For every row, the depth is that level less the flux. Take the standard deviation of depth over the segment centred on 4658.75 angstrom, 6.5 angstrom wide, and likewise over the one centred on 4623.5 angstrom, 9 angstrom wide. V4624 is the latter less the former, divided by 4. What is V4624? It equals -0.02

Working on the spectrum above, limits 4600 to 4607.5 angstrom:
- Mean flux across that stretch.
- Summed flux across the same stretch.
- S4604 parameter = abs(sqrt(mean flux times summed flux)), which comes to 26.8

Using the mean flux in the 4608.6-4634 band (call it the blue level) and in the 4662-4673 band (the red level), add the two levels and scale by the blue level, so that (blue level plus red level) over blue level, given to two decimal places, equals 2.05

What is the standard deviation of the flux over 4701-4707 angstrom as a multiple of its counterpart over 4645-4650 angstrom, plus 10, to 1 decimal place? 12.6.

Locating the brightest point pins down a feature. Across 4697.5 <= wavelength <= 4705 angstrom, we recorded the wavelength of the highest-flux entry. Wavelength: 4704.54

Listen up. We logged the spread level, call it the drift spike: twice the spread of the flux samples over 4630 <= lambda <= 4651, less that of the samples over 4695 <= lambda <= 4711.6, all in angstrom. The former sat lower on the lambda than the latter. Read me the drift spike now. 0.10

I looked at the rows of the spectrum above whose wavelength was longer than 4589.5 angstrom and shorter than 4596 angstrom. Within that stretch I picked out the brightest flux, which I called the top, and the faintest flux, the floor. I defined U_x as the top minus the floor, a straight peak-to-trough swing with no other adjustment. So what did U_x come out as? 0.13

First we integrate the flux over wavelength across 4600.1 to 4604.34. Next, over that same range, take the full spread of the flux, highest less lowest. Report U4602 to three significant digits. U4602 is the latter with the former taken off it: -42.9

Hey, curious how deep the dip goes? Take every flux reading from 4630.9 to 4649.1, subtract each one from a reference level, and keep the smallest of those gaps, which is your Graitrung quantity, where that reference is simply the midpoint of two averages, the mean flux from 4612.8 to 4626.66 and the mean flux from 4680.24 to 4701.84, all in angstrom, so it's -0.2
